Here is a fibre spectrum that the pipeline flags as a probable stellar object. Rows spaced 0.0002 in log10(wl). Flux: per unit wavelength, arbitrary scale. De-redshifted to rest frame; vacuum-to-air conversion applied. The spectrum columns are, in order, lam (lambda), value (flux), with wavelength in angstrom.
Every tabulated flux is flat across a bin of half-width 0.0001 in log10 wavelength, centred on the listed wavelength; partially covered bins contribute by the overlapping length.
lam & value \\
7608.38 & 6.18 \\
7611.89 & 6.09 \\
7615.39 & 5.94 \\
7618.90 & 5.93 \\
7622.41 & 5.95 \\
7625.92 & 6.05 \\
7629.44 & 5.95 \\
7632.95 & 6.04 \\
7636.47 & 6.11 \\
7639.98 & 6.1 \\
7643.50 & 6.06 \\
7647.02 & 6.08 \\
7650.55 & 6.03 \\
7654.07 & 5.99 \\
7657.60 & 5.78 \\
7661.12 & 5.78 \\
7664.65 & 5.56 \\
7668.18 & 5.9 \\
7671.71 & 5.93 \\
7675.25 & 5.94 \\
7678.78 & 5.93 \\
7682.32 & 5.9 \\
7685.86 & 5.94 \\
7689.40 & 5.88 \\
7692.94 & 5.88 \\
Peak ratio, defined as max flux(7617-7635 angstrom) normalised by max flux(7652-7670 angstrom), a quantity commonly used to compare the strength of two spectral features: 1.01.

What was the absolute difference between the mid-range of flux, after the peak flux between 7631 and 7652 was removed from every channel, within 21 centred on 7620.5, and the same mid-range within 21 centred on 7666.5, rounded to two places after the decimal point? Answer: 0.26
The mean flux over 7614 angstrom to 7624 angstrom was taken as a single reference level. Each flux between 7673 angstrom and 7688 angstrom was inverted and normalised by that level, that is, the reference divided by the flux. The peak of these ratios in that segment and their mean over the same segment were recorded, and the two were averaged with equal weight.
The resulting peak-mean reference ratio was 1.00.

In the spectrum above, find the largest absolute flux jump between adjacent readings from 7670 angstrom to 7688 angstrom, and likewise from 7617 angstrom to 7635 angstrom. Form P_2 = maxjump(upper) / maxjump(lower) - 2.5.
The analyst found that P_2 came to -2.1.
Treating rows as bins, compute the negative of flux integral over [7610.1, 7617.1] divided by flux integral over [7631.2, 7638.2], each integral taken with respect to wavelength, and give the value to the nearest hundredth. -0.99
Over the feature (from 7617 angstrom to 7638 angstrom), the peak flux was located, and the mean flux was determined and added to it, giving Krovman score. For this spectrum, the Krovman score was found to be 12.1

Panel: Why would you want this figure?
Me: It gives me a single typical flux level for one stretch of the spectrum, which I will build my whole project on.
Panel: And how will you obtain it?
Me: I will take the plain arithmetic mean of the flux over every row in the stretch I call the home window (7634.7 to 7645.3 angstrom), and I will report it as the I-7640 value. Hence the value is 6.09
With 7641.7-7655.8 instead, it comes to 6.04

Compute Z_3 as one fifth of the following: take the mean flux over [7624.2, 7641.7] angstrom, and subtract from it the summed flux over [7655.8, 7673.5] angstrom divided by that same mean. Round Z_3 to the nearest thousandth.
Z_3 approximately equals 0.253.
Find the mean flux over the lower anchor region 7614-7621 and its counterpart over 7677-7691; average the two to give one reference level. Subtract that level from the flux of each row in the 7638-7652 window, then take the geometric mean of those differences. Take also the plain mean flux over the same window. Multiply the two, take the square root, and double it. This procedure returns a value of 1.9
